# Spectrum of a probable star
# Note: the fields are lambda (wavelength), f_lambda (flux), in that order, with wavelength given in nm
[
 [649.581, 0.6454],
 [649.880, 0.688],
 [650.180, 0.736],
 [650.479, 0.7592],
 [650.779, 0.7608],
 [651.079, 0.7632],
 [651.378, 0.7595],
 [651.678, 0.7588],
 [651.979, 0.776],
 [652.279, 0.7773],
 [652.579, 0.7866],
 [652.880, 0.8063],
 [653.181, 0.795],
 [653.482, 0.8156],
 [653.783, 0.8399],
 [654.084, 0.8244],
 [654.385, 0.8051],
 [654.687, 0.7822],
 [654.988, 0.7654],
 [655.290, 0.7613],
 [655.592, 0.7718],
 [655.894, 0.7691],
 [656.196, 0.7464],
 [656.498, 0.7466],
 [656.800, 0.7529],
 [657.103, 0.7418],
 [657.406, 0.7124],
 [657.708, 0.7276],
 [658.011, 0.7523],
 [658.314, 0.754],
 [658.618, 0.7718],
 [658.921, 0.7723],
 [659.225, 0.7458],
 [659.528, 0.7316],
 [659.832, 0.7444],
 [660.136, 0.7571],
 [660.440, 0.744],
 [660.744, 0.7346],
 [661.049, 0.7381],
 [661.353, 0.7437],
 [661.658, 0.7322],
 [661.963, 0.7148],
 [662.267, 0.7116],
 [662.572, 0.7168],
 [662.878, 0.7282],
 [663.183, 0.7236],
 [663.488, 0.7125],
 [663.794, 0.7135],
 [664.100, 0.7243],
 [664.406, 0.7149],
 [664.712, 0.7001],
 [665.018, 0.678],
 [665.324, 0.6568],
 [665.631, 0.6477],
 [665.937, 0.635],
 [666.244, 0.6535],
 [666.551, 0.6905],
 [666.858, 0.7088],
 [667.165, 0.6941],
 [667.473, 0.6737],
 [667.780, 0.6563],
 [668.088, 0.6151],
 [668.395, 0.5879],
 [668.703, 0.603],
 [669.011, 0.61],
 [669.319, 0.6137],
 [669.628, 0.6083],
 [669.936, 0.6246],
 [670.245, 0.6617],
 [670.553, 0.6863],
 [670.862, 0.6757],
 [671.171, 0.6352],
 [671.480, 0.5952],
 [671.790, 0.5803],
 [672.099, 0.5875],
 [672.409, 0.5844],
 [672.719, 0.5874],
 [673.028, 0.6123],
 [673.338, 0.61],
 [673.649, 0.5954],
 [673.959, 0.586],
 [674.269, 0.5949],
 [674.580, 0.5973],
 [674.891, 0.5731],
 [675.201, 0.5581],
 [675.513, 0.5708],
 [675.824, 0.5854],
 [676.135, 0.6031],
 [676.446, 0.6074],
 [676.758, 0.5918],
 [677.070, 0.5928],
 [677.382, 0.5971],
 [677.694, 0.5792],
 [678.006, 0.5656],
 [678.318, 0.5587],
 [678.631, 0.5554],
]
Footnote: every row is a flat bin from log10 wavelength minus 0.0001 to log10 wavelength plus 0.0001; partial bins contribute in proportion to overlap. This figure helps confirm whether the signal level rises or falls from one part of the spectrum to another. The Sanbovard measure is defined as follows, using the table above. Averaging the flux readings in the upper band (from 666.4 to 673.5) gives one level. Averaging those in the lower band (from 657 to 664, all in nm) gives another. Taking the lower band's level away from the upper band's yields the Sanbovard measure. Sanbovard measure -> -0.11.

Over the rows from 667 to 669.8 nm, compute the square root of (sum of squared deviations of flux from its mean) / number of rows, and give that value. 0.034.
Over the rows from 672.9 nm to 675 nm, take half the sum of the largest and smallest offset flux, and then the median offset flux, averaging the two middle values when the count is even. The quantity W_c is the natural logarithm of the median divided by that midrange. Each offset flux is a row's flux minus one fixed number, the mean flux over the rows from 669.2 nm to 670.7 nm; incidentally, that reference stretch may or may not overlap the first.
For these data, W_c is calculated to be -0.060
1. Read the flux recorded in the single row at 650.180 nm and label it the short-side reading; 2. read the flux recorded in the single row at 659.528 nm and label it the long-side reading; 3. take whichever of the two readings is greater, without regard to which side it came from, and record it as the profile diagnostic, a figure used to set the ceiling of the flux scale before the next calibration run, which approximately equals 0.74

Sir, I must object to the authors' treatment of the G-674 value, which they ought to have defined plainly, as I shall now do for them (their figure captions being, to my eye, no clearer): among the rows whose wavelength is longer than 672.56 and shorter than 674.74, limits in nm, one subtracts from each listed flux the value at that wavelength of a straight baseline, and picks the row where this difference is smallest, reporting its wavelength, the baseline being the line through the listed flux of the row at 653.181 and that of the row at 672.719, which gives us 672.719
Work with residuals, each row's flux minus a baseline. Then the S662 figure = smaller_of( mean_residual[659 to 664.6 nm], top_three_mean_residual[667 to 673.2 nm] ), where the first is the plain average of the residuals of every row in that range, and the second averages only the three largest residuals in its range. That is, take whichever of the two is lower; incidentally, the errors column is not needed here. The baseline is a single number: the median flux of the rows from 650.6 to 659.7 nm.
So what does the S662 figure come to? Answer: -0.079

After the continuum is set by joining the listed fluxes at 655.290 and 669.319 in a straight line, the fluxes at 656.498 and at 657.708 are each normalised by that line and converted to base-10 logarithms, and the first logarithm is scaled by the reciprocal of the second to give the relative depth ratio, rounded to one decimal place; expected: 0.2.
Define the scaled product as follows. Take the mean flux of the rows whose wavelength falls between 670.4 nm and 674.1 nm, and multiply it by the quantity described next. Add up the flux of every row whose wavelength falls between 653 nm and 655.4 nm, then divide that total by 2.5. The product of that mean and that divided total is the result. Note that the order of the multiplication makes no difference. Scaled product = 1.6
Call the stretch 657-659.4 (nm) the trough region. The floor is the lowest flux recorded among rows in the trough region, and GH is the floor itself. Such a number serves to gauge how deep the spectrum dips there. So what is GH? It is 0.7124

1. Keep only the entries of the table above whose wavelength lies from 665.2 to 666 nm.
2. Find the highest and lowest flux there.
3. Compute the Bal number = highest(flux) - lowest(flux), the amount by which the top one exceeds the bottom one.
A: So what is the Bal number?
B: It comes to 0.022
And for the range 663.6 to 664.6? 0.011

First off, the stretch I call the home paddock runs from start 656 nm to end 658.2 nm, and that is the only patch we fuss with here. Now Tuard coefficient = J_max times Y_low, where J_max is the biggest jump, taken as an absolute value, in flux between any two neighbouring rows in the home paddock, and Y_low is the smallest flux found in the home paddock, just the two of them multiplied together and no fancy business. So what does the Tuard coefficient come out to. 0.0209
